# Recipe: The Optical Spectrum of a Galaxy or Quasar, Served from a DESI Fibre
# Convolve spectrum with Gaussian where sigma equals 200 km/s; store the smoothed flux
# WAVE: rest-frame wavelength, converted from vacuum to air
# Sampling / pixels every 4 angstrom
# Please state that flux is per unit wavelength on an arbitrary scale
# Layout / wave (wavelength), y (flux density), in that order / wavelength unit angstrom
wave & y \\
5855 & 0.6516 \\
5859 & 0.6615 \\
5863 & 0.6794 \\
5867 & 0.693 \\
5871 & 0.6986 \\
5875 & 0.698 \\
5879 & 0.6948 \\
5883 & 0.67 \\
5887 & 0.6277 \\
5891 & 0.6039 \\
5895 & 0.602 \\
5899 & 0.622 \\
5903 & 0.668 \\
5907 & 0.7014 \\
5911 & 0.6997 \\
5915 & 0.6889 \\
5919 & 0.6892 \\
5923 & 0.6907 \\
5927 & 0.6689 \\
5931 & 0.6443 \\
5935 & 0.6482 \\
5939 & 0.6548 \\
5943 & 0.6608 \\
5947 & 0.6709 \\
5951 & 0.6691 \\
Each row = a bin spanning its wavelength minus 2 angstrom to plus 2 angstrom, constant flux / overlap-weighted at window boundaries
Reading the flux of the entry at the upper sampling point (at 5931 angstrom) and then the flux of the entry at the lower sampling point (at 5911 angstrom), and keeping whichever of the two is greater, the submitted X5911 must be 0.700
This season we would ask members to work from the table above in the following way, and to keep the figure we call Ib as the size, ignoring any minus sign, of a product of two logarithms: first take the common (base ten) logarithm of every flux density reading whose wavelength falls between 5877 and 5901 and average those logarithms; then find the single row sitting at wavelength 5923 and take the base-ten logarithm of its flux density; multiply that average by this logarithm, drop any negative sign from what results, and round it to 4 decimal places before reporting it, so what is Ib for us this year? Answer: 0.0316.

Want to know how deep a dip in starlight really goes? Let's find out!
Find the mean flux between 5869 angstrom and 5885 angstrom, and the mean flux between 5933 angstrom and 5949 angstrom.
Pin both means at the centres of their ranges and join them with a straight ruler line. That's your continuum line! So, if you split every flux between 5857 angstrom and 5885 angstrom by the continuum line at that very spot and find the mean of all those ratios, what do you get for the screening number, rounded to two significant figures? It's 0.99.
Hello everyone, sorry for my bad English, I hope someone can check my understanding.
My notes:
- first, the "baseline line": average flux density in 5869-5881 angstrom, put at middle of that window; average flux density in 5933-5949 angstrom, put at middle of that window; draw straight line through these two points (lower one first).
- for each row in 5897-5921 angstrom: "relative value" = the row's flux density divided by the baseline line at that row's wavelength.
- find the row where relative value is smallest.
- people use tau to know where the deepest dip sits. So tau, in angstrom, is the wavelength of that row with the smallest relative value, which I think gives 5899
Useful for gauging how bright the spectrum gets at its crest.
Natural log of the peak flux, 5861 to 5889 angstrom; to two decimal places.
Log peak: -0.36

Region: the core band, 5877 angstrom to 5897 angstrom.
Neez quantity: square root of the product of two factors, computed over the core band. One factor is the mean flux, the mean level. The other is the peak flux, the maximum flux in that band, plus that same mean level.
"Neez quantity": 0.924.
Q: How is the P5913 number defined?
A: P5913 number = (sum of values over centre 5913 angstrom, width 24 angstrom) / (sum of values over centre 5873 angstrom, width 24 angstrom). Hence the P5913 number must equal 1.00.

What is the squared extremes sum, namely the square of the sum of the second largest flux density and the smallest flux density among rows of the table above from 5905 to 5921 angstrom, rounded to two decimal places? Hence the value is 1.93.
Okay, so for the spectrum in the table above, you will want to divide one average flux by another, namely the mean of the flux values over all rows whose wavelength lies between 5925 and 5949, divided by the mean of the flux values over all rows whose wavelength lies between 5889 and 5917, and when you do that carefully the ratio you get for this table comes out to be 1.00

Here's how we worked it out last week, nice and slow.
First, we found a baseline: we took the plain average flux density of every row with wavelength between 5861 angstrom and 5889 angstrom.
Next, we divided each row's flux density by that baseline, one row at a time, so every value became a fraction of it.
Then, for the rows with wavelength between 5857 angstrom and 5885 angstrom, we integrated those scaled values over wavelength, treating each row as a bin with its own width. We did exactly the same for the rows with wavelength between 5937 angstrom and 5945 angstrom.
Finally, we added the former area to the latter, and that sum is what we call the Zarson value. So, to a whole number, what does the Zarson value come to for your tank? 36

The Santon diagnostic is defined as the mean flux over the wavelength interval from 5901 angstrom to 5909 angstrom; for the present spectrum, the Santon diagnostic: 0.68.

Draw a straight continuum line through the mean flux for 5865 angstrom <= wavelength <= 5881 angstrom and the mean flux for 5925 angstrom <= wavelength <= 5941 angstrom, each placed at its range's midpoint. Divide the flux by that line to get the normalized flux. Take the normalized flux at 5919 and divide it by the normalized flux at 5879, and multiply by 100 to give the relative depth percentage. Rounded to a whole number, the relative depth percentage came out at 103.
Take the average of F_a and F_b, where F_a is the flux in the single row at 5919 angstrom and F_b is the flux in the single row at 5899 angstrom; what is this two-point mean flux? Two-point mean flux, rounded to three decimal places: 0.656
